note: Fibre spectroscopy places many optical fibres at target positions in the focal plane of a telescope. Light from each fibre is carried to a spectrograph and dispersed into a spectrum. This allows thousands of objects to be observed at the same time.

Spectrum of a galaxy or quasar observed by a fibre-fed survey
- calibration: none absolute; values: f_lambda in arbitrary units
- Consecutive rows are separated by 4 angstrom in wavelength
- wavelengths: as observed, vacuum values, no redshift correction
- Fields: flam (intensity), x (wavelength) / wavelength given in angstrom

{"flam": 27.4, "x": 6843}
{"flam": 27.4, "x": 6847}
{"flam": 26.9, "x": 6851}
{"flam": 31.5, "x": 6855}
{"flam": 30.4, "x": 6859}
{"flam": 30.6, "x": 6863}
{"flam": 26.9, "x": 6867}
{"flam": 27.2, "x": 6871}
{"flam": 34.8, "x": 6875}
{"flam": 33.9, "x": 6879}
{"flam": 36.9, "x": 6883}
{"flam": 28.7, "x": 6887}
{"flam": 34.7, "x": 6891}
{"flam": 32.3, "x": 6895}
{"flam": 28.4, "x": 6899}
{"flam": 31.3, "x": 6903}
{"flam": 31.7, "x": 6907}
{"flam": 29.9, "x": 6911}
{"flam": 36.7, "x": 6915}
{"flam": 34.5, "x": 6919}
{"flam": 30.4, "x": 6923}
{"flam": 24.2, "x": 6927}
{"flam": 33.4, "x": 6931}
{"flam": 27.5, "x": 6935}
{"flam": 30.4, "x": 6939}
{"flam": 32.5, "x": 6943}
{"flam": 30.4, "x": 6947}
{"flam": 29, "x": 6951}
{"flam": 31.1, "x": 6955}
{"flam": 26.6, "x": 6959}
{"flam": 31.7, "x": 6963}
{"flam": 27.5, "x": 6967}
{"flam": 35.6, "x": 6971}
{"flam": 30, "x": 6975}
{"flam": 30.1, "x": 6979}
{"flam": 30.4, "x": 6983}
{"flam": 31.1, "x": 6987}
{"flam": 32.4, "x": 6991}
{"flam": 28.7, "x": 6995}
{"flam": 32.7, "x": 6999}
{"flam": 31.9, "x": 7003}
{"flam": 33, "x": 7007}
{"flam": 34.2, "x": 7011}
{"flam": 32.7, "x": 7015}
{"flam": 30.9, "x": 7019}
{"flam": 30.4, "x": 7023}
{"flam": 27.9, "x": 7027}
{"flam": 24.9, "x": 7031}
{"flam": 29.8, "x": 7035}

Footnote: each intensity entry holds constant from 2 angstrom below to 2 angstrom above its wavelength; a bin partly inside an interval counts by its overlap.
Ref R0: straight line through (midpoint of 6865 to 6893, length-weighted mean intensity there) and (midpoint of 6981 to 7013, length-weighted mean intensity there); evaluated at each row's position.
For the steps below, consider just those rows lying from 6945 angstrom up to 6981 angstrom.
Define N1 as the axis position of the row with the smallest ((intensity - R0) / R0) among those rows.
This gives 6959 angstrom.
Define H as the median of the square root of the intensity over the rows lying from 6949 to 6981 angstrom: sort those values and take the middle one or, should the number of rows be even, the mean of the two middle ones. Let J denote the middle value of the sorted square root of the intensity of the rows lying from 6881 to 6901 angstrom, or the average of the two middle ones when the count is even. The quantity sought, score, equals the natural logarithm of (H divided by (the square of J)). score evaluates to -1.77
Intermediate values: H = 5.48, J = 5.68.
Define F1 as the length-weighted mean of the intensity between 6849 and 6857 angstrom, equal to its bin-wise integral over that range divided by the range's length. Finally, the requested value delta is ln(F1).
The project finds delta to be 3.37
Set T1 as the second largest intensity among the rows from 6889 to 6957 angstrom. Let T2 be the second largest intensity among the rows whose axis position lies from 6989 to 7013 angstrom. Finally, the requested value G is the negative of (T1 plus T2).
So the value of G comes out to -67.7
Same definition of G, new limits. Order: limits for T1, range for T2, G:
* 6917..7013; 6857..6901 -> -69.3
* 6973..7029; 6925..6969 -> -65.5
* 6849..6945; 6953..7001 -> -69.4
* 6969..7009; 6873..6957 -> -69.7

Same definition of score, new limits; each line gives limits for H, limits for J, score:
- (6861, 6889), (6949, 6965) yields -1.69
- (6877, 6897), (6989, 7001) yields -1.72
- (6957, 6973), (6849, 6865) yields -1.72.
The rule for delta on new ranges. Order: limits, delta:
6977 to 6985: 3.41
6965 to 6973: 3.45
